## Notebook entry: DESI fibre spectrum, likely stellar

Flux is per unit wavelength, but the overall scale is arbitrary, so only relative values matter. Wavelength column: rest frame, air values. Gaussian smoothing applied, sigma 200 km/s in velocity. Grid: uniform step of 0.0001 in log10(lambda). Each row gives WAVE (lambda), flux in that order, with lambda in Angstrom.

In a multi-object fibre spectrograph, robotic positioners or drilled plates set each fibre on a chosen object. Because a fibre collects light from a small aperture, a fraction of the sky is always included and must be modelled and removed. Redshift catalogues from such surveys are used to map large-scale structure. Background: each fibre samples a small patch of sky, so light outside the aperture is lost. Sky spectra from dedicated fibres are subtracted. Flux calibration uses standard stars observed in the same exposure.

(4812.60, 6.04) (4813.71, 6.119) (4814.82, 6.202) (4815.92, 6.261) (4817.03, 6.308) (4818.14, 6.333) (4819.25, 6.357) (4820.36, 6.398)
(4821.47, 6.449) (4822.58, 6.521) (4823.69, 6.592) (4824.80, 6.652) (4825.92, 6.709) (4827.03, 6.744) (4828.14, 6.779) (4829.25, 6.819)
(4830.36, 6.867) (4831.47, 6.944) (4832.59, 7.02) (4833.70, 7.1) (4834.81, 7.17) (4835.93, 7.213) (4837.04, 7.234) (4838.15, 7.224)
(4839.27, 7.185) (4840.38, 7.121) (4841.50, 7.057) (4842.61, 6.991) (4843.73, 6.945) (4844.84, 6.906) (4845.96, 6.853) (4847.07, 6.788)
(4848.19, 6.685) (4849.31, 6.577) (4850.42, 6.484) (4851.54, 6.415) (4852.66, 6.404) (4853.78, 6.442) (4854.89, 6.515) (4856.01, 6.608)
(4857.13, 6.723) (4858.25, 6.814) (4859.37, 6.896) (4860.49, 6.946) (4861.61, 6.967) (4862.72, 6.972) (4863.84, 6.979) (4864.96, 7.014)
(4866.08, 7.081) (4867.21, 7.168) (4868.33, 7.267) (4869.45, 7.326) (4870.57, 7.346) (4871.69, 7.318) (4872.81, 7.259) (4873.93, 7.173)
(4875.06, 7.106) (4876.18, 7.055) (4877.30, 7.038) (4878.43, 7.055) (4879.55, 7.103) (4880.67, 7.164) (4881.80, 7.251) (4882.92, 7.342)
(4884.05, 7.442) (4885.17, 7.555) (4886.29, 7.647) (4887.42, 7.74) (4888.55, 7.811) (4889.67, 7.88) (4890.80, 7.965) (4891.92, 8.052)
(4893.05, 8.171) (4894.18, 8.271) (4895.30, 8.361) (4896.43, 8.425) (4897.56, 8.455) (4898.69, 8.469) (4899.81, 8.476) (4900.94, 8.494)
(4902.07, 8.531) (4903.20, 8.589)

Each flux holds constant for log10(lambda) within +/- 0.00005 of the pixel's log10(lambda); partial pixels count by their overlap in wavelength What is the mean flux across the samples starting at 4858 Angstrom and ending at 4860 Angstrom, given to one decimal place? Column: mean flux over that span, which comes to 6.9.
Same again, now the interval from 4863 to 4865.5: 7.0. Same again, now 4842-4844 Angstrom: 7.0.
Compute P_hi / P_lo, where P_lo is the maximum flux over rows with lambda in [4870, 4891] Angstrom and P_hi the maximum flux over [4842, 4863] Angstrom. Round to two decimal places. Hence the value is 0.88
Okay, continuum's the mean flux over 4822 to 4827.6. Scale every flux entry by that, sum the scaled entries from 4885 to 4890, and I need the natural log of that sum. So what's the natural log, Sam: 1.76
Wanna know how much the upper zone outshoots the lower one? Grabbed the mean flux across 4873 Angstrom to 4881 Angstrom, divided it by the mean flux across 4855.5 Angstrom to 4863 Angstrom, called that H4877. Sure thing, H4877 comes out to 1.04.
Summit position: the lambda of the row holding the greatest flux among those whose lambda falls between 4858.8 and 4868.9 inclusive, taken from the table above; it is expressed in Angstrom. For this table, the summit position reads 4868.33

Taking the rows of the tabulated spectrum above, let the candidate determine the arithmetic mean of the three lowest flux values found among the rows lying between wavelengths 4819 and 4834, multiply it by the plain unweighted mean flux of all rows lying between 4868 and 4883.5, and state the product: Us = 46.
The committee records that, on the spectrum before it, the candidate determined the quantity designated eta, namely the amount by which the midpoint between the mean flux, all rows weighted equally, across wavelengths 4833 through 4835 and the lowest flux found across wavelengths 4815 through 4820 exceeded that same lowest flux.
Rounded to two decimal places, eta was 0.44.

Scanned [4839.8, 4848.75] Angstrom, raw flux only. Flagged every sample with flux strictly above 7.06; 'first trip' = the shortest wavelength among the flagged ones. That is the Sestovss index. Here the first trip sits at 4840.38 Angstrom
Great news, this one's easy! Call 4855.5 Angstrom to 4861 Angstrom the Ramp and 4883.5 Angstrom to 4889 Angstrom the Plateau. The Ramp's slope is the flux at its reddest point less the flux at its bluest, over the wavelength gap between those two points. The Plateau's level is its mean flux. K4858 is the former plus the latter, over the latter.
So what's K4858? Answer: 1.01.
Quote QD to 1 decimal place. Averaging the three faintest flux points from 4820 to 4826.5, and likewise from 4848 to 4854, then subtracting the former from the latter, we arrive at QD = 0.0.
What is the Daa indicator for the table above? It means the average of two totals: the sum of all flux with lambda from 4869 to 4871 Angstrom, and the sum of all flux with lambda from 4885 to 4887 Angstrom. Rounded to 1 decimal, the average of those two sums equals 14.9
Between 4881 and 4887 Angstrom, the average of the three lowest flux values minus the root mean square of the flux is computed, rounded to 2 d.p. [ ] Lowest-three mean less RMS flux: -0.10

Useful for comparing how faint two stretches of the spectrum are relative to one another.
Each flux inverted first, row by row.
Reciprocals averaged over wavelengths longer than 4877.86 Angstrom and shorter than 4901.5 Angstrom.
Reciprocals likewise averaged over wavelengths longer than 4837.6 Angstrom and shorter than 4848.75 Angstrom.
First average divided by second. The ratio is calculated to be 0.89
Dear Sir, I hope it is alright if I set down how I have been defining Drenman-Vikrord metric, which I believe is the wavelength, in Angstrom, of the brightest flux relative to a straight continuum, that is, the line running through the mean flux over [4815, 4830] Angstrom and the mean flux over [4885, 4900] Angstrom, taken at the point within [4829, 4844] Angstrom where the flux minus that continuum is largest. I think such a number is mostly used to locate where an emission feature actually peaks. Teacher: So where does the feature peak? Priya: 4835.93 Angstrom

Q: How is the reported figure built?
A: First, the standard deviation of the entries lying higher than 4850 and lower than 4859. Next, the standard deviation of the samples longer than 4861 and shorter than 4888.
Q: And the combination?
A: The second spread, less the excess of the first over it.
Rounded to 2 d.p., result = 0.27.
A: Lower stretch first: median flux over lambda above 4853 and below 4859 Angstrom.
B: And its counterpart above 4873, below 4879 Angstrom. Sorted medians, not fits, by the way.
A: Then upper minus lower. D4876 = 0.45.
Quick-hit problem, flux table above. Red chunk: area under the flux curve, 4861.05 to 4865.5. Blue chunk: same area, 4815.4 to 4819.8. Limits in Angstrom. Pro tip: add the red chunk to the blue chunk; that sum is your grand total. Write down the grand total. 59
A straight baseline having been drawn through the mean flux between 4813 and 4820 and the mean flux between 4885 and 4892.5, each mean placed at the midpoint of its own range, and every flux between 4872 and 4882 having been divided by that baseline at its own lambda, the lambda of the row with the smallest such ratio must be 4878.43 Angstrom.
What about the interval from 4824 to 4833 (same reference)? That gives 4824.80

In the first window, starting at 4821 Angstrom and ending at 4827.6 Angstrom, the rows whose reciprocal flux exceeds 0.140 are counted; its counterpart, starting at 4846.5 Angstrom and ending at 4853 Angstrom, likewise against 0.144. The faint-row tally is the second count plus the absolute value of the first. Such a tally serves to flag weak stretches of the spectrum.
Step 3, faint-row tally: 12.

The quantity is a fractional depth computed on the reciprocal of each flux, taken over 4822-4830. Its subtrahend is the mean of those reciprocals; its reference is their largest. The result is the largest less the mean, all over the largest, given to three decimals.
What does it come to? 0.025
